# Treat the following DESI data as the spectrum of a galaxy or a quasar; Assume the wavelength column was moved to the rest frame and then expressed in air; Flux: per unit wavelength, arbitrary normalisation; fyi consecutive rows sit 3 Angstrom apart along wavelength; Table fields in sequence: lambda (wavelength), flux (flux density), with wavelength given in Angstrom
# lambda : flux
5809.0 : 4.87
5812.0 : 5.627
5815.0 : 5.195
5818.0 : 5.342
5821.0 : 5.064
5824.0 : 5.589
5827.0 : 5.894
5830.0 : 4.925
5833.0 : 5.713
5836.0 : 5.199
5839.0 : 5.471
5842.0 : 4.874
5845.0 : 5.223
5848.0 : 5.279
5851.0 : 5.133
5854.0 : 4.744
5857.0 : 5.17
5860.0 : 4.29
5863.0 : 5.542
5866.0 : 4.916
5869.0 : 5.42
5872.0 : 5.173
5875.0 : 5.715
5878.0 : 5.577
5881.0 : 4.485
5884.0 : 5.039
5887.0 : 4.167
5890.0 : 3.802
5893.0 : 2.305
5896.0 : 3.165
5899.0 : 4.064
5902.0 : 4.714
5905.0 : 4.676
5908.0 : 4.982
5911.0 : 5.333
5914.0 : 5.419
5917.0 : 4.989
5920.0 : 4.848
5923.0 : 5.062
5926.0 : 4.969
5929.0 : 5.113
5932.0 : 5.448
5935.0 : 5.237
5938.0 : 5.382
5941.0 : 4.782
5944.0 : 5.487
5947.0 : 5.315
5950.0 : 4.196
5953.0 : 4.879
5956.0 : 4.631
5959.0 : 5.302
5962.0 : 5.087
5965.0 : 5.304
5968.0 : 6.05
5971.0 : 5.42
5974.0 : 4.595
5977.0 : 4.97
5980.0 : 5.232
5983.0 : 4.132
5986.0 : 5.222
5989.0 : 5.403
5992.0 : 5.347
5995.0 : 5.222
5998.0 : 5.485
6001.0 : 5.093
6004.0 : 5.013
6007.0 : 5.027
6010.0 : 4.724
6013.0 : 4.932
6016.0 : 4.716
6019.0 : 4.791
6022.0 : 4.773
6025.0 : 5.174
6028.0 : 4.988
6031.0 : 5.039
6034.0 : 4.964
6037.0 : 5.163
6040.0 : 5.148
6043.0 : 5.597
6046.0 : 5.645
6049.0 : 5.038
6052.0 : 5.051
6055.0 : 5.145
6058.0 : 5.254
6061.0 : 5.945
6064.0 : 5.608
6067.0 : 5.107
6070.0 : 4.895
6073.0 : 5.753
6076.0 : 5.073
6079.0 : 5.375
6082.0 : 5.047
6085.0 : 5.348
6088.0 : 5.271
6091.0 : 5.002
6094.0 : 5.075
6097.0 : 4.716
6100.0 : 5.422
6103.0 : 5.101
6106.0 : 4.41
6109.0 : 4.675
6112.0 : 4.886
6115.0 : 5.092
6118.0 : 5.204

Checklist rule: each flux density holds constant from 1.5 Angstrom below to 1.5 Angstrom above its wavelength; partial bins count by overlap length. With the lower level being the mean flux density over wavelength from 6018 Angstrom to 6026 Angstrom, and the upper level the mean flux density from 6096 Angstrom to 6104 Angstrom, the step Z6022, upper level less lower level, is 0.2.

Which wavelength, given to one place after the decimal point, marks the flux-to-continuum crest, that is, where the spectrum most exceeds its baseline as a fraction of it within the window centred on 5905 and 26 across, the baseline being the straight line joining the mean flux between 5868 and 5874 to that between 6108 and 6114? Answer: 5914.0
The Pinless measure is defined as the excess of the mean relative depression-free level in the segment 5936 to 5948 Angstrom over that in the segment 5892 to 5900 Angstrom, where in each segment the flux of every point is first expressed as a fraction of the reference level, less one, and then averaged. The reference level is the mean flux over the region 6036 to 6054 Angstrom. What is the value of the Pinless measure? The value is 0.39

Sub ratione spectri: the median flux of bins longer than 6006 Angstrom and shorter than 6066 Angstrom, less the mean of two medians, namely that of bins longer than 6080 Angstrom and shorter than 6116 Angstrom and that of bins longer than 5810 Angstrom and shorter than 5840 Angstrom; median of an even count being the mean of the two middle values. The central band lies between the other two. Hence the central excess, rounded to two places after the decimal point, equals -0.19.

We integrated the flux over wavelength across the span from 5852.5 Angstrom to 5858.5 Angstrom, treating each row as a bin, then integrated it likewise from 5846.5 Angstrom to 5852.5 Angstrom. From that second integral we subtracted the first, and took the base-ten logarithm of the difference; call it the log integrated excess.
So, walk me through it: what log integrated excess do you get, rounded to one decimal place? 0.2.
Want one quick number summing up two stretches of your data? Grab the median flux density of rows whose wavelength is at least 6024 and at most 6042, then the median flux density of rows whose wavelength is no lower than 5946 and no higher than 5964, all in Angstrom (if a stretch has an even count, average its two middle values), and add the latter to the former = 10.1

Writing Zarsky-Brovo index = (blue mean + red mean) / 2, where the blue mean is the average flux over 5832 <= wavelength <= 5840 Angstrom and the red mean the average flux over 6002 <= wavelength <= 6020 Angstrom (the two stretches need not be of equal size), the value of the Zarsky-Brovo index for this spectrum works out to 5.16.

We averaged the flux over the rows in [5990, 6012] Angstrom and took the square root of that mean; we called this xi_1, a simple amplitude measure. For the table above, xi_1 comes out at 2.265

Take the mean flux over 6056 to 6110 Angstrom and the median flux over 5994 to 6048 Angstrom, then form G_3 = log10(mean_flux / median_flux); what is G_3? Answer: 0.012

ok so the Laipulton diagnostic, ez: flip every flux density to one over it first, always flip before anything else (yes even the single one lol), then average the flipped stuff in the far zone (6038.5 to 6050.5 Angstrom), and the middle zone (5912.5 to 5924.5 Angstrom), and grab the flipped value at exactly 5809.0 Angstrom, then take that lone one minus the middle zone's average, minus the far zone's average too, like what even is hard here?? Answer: -0.179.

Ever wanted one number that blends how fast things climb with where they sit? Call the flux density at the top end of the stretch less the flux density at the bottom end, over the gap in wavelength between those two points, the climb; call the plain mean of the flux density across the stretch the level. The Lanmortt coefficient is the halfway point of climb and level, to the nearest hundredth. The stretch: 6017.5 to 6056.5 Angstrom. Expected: 2.56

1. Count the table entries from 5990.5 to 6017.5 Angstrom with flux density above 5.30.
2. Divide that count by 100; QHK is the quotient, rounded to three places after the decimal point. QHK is 0.020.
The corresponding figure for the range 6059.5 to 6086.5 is 0.050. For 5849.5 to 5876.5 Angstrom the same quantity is 0.030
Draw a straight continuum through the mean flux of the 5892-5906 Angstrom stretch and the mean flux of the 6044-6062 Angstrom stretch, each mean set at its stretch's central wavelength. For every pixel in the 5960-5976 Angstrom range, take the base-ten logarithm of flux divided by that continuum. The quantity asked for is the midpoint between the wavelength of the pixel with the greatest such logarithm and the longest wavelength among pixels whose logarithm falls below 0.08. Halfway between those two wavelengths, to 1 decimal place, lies 5971.0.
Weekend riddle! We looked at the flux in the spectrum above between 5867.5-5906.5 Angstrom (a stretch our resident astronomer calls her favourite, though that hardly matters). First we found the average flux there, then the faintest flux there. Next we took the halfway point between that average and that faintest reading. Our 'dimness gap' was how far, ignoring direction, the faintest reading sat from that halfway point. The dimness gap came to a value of 1.1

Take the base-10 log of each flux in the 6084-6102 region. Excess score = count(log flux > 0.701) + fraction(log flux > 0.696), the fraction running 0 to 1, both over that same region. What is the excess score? 4.8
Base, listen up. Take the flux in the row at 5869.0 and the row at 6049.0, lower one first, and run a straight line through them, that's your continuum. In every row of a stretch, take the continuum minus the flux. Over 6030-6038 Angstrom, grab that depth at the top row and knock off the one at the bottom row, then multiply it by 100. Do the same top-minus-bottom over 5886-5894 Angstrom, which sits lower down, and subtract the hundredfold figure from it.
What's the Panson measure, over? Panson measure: 16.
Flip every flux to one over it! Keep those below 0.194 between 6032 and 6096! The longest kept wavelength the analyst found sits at 6088.0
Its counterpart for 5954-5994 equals 5992.0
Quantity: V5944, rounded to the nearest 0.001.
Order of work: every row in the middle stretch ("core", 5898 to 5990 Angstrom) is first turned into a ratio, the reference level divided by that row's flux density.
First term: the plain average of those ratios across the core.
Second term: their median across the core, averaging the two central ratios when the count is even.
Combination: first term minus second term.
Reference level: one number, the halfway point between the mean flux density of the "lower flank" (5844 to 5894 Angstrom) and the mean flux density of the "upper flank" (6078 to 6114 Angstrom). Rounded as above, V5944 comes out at 0.016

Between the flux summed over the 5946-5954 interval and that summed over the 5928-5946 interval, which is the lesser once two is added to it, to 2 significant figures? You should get 16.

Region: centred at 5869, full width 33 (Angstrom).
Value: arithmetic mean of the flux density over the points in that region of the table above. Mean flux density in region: 5.10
